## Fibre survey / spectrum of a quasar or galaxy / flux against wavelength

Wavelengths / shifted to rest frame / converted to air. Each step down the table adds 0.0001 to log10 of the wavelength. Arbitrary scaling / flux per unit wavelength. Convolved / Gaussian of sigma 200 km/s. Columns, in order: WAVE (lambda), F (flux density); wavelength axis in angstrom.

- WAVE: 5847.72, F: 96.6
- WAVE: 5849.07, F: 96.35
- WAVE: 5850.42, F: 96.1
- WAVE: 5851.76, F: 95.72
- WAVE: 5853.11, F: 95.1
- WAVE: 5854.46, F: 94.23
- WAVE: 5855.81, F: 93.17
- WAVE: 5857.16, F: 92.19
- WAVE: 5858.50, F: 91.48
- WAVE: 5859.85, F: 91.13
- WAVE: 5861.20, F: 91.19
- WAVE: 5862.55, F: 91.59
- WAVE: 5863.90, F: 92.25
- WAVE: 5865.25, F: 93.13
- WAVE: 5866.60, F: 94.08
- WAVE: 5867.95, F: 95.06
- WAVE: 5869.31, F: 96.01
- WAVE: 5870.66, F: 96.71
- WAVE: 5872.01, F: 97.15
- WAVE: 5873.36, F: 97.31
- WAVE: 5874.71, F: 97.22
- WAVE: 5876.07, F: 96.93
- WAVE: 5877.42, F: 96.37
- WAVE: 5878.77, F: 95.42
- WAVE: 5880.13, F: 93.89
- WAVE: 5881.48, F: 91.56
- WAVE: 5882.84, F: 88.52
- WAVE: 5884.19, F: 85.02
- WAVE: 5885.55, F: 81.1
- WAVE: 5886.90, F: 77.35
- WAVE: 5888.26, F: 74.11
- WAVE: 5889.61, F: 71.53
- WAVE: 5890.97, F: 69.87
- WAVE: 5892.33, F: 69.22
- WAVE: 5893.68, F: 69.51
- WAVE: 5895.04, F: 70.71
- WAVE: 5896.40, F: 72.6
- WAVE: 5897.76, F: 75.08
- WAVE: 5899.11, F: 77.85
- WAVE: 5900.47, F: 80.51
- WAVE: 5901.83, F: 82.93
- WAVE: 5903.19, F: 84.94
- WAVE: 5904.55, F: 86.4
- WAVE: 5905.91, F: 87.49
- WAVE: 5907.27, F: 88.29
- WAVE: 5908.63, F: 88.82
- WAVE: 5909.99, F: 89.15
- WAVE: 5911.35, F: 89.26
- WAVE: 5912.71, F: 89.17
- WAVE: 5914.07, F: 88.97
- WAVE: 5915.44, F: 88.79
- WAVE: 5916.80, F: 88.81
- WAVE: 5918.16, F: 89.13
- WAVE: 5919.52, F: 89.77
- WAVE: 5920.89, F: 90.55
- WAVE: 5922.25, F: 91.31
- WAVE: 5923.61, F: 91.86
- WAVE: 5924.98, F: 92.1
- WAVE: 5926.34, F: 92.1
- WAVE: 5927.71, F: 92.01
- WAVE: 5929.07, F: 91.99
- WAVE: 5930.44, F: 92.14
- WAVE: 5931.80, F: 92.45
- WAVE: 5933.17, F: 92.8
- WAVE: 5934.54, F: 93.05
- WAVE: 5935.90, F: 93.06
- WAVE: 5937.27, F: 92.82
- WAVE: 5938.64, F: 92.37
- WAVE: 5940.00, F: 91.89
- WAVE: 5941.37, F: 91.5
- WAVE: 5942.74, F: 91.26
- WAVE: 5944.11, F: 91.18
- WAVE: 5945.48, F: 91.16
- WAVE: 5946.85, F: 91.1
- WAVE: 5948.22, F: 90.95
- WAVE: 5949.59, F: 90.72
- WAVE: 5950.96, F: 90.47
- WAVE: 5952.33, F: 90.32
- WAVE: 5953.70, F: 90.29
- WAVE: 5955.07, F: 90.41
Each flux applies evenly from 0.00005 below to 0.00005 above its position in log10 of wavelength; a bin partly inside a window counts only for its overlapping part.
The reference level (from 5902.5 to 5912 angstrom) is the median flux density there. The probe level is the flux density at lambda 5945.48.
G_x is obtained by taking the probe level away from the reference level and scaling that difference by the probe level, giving -0.03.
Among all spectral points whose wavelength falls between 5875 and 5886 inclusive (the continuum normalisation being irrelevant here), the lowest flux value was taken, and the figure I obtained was 81.1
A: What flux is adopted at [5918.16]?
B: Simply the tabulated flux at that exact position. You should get 89.13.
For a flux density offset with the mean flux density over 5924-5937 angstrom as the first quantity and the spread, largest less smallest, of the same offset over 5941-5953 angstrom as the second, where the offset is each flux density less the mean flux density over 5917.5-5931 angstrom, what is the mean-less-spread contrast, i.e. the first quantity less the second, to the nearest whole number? 0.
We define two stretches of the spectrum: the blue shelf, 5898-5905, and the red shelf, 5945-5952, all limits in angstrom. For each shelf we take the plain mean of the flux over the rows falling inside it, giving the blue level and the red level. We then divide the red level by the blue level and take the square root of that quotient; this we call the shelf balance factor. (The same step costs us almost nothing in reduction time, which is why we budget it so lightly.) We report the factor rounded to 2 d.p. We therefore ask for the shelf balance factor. 1.05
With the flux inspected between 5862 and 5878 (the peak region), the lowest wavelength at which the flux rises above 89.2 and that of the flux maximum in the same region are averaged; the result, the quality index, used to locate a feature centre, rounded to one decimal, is 5868.0 angstrom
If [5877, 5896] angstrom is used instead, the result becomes 5877.4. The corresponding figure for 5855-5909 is 5864.6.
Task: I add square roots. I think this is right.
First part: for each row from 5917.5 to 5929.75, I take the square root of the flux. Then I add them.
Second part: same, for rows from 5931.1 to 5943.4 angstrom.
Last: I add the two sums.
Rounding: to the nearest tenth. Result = 172.4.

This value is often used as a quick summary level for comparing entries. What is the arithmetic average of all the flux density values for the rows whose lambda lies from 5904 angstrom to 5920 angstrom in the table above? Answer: 89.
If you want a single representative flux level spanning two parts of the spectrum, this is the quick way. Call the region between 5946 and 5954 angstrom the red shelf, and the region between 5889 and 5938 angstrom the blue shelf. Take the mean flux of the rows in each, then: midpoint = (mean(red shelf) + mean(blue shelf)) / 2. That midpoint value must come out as 88.2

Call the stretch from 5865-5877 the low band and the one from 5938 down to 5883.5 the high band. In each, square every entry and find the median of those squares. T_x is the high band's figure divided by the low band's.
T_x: 0.84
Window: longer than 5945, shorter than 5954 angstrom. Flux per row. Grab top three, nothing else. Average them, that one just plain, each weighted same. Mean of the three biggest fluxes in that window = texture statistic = 91.1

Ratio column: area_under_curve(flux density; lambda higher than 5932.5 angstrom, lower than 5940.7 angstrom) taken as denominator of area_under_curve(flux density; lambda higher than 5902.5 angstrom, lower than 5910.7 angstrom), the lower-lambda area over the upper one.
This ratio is 0.94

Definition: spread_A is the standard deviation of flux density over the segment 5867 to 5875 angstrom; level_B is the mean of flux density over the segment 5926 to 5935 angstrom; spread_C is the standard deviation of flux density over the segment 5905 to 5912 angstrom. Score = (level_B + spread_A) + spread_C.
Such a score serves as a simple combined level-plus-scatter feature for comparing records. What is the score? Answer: 94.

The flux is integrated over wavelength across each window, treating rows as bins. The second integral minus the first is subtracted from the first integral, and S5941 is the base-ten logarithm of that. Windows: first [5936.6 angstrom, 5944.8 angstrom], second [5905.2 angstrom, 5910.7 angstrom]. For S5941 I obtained 3.01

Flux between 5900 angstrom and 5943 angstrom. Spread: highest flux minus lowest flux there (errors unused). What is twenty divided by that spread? 1.6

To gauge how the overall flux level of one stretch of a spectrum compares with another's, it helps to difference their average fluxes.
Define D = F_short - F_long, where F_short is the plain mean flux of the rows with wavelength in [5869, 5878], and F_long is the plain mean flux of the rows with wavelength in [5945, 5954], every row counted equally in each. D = 6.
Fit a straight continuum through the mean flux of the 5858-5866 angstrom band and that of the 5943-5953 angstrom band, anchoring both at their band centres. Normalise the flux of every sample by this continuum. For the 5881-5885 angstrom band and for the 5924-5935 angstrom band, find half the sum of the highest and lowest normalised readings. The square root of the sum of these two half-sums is 1.407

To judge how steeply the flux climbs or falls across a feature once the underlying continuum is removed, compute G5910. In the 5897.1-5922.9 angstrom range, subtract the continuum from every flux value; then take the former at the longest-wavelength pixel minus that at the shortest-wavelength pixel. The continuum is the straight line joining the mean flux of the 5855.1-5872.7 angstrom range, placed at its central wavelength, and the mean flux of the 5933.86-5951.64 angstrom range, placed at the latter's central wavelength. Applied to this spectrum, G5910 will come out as 17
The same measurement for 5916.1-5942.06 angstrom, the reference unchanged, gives 3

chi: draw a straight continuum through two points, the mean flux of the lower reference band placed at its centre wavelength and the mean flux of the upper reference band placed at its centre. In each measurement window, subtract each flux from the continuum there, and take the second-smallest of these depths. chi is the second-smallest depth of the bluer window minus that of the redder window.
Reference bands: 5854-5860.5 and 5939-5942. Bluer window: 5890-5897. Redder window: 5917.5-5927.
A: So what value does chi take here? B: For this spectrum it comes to 22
